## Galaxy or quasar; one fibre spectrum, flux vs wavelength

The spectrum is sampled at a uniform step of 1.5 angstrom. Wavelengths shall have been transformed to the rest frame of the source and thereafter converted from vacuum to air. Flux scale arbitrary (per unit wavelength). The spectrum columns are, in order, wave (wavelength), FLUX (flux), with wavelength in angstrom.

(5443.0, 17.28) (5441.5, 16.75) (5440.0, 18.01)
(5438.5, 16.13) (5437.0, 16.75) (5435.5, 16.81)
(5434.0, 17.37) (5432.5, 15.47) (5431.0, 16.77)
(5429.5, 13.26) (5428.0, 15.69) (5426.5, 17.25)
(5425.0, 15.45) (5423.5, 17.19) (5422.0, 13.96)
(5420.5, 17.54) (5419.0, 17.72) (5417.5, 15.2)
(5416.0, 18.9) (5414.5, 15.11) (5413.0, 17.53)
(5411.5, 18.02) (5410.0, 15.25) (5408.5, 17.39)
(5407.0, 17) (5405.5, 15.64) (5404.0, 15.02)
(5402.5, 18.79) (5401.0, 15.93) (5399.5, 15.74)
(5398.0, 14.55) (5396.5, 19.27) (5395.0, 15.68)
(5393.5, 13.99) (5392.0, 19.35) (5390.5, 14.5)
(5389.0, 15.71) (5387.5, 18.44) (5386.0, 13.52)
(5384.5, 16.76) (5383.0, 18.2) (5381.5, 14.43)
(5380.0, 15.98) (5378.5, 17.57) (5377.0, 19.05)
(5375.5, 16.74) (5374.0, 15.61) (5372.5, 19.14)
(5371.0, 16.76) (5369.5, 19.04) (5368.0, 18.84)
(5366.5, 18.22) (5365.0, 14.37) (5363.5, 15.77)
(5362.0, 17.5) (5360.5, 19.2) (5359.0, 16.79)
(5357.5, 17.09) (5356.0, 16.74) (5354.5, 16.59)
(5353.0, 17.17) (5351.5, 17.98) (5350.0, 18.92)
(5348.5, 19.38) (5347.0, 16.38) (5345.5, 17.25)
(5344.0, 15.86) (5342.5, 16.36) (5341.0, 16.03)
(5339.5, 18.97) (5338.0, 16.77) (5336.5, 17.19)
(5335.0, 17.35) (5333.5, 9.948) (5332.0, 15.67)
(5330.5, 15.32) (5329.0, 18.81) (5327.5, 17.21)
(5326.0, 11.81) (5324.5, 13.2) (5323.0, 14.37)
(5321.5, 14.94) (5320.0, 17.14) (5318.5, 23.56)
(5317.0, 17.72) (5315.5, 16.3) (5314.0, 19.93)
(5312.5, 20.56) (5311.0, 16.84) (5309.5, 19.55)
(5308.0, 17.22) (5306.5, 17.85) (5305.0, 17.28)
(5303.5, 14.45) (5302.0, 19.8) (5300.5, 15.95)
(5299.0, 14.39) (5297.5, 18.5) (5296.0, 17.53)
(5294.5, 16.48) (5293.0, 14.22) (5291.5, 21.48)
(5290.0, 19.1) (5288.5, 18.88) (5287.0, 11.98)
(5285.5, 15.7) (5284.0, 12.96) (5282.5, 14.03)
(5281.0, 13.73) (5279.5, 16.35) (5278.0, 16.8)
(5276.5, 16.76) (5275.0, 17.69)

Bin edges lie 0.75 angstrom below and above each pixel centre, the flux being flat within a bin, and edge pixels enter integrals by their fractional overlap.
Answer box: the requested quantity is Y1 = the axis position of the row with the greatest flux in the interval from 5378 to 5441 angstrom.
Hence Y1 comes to 5392.0 angstrom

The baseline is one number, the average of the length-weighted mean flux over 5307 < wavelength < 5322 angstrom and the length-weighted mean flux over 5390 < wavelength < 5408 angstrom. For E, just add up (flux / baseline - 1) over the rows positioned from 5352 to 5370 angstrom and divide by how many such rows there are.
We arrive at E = -0.01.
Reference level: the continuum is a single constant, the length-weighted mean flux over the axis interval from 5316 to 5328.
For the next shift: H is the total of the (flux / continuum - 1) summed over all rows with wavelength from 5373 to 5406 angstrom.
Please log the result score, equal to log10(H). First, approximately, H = 0.2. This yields -0.7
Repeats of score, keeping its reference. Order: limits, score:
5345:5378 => 0.2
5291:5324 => 0.3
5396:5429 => -0.4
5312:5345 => -0.3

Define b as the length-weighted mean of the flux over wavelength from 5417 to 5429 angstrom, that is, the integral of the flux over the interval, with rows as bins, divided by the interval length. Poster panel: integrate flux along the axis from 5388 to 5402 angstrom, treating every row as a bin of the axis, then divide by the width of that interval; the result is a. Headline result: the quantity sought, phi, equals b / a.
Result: 1.00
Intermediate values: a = 16.2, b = 16.2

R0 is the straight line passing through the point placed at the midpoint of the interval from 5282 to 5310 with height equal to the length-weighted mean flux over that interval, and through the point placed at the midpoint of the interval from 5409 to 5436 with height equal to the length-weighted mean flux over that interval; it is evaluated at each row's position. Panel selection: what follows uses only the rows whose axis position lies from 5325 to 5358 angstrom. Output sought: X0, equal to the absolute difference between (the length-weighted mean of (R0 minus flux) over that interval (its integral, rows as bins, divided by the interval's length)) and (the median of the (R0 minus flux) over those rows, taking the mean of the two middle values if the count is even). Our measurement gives 0.40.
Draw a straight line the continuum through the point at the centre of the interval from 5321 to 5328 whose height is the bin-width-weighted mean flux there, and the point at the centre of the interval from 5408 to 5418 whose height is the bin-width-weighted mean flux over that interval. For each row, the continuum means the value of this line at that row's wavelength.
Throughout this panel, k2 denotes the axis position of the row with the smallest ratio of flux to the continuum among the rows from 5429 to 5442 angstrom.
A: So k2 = 5429.5 angstrom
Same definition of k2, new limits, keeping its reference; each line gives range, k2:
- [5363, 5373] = 5365.0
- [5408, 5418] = 5414.5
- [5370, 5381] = 5374.0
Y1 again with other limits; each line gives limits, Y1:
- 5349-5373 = 5360.5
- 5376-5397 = 5392.0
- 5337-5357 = 5348.5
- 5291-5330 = 5318.5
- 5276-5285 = 5278.0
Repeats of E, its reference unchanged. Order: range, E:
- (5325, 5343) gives -0.08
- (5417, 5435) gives -0.08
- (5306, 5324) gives 0.04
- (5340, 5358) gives -0.01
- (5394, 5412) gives -0.05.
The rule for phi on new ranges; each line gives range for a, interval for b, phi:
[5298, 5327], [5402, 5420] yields 0.99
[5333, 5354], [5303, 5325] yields 1.03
